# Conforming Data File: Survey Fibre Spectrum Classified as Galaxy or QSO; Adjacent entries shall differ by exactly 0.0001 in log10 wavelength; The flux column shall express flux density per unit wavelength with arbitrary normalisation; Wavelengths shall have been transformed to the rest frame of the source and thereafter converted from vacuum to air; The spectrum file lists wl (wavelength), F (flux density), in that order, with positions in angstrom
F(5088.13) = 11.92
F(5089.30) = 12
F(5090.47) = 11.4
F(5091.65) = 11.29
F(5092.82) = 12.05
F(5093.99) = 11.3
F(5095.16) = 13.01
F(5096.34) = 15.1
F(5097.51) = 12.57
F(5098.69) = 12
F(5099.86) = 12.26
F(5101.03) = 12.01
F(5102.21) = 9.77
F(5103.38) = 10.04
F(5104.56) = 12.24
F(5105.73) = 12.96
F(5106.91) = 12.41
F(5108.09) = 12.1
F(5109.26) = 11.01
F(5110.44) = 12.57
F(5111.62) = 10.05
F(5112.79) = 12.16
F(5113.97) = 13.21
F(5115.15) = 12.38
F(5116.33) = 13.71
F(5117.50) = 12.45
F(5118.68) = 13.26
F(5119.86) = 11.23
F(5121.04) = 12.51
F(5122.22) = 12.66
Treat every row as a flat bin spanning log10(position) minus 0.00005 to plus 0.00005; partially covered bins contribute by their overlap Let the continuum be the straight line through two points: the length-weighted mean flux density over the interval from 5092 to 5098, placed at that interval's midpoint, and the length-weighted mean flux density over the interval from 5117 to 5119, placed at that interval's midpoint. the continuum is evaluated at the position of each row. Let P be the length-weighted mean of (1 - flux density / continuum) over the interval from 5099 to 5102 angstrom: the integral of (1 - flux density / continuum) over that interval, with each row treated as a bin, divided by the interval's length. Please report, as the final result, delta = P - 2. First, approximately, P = 0.07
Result -1.926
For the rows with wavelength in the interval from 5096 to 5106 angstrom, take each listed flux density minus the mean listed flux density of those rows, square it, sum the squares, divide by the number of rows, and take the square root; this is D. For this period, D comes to 1.48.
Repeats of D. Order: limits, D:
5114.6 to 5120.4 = 0.85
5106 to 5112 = 0.96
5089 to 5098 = 1.19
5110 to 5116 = 1.07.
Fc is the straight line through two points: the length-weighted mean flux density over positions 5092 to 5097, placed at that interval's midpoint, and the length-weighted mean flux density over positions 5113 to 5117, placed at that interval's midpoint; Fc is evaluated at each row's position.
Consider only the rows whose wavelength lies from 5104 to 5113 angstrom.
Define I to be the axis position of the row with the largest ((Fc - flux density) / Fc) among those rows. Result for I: 5111.62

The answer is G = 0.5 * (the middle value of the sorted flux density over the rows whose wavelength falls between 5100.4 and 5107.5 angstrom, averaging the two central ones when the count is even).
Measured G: 6.06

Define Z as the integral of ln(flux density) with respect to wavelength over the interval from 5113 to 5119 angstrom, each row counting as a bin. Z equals 15.4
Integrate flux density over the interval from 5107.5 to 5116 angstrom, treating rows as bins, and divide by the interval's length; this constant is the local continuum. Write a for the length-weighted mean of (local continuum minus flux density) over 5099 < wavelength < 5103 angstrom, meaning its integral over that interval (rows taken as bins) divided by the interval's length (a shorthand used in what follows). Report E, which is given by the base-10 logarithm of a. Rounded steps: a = 0.65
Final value -0.2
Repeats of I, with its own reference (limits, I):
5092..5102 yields 5093.99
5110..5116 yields 5111.62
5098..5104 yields 5102.21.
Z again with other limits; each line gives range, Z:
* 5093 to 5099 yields 15.3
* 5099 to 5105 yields 14.5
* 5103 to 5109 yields 14.9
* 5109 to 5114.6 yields 13.8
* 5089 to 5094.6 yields 13.7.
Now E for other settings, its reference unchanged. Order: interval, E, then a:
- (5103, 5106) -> -0.6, 0.24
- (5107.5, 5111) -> -1.0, 0.09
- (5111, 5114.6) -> -0.8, 0.16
